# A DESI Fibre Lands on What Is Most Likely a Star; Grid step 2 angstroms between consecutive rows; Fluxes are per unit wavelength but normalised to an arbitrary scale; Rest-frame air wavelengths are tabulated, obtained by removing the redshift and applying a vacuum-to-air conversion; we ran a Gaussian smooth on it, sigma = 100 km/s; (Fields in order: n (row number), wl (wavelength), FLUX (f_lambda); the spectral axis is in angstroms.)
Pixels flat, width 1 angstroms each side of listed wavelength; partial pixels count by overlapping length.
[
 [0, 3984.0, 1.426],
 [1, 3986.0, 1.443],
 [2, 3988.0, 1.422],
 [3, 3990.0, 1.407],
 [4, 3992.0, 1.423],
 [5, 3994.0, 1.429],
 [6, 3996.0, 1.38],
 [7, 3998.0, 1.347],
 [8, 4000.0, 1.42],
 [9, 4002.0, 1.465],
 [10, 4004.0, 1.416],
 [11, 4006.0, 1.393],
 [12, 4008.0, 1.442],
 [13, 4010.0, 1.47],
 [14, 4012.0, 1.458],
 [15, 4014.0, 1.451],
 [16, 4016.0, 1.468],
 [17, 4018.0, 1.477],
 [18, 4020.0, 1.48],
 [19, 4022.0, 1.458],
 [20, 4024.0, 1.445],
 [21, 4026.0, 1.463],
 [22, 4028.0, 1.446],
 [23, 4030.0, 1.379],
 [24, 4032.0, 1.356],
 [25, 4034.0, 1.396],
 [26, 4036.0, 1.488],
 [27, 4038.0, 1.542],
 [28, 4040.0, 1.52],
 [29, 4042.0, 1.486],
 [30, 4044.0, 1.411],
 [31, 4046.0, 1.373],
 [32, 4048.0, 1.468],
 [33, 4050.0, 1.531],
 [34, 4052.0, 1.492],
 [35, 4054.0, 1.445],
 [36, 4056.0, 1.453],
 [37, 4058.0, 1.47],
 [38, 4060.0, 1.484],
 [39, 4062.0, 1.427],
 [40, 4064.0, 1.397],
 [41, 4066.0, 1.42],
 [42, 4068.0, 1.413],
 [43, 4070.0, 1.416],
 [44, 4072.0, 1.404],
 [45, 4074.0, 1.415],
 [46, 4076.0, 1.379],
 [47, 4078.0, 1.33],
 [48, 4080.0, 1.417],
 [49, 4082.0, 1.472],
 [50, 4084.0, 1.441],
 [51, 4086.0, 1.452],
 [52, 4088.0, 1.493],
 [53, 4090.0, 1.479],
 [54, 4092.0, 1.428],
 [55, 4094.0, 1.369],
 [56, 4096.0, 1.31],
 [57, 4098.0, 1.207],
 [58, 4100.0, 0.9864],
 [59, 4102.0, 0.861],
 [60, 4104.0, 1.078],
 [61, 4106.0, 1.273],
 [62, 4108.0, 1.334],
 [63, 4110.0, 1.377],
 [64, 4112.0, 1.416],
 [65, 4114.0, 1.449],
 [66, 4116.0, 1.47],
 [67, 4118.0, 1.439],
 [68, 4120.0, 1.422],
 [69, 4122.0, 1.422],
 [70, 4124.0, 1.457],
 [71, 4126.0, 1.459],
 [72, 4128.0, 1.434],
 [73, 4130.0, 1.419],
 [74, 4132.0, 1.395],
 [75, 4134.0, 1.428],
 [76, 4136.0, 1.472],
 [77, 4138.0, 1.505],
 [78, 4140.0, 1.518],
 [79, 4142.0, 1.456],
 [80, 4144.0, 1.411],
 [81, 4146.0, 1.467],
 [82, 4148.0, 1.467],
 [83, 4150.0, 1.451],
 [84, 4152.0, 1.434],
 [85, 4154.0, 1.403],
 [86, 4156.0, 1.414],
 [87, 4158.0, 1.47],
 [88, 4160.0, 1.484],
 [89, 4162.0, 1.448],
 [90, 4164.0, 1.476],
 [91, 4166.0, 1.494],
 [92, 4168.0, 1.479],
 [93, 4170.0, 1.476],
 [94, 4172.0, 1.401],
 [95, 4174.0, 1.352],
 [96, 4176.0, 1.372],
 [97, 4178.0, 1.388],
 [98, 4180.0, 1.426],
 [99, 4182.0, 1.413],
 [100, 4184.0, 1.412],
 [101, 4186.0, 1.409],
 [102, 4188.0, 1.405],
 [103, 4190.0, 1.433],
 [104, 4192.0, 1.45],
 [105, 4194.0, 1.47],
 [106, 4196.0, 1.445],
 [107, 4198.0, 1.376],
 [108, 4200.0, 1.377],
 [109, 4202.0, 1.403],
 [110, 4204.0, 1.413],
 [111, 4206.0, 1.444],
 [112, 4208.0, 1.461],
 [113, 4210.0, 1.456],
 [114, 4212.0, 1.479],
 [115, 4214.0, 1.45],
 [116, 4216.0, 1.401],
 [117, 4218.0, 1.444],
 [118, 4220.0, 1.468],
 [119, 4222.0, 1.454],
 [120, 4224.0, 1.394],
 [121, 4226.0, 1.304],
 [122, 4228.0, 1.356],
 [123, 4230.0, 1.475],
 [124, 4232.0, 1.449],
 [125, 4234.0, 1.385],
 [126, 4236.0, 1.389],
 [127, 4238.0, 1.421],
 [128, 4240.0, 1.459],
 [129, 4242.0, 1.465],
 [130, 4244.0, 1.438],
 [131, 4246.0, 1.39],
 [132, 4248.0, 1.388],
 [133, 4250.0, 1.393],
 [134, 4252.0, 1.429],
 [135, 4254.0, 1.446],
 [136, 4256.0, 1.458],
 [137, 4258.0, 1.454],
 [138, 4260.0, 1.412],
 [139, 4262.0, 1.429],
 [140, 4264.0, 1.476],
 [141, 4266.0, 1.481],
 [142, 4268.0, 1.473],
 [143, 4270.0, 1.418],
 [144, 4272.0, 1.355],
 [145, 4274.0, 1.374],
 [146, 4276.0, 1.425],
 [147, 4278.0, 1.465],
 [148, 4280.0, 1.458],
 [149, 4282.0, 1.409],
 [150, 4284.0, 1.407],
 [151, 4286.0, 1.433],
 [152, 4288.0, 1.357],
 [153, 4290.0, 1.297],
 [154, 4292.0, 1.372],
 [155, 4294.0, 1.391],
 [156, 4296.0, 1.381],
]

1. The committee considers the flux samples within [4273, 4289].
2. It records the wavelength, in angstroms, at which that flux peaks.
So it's 4278.0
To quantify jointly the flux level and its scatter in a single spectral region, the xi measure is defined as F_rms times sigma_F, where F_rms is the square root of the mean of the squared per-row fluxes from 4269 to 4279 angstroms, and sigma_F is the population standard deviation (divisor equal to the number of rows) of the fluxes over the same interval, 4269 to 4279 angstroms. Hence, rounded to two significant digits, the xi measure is 0.055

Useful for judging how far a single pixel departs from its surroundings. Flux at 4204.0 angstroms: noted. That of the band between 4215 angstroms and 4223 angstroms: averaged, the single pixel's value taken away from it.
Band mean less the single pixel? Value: 0.029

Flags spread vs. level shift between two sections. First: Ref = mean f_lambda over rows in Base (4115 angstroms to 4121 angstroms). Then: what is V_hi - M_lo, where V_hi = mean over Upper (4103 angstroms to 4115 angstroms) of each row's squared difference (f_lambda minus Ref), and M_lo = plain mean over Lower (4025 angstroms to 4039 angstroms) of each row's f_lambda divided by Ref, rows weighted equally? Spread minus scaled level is -0.97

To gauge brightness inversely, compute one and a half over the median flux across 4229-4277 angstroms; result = 1.05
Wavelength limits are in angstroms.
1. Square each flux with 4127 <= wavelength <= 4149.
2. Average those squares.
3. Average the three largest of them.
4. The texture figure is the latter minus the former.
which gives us 0.14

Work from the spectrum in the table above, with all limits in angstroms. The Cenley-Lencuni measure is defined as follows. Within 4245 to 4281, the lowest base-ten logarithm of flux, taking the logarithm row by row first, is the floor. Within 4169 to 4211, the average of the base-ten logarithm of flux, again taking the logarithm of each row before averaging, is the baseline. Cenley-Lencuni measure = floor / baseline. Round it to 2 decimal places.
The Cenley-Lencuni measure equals 0.87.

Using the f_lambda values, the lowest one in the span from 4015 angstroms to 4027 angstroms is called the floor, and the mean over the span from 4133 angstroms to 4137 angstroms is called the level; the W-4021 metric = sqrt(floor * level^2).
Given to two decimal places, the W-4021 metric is 1.74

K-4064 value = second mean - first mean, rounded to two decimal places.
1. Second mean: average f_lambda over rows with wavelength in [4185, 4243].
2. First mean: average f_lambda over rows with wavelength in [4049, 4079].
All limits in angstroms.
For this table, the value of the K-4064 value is -0.01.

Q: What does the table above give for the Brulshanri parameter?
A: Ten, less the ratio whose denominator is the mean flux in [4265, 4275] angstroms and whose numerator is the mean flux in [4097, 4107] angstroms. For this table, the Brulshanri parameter 9.24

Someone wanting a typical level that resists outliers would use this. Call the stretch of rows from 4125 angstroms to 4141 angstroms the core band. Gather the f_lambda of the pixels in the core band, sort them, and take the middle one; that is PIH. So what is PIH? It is 1.45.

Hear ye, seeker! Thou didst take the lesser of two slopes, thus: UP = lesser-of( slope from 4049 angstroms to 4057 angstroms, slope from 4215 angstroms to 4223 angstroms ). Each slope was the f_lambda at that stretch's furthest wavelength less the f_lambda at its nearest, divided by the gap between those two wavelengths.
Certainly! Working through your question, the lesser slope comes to -0.013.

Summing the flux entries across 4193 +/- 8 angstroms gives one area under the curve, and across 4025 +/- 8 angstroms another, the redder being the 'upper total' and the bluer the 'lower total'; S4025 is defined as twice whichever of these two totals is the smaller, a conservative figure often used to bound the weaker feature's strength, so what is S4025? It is 22.7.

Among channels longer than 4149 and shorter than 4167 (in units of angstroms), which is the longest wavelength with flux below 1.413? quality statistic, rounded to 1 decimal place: 4154.0 angstroms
